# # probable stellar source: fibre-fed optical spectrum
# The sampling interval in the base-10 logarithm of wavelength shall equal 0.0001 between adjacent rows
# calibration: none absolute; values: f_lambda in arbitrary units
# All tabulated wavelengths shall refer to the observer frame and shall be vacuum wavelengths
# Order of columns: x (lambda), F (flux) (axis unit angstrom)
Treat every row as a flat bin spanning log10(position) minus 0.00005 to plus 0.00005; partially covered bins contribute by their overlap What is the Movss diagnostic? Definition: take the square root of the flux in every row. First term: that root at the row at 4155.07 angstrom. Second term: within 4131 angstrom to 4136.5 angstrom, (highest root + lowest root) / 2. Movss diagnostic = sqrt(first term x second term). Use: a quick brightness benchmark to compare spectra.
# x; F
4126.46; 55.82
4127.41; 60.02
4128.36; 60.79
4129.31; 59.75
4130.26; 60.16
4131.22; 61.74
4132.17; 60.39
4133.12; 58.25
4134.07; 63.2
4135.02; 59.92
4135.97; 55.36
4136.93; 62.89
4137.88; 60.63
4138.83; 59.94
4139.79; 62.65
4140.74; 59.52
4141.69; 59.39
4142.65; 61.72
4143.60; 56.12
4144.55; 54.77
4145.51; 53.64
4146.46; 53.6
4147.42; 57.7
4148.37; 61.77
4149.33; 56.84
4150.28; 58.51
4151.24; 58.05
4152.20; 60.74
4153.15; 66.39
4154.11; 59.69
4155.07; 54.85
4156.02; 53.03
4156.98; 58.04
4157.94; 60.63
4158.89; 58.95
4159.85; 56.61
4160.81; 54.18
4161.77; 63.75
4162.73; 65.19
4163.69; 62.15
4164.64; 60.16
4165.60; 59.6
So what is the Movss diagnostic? 7.55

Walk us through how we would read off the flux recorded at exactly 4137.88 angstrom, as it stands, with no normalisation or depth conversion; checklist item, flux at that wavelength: 60.63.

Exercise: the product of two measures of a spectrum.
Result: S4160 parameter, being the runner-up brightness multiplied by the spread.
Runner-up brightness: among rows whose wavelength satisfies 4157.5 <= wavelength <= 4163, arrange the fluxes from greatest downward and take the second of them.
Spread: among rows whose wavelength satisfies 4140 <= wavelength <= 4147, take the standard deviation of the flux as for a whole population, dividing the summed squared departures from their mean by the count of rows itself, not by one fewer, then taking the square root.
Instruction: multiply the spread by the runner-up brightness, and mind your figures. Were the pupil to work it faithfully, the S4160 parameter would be 191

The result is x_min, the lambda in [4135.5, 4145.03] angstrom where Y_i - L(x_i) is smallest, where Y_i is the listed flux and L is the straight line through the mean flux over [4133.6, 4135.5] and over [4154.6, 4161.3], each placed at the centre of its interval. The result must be 4135.97 angstrom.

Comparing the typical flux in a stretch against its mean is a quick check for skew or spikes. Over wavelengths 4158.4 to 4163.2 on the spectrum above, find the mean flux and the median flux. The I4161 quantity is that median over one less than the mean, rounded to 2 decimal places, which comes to 1.00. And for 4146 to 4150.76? 1.02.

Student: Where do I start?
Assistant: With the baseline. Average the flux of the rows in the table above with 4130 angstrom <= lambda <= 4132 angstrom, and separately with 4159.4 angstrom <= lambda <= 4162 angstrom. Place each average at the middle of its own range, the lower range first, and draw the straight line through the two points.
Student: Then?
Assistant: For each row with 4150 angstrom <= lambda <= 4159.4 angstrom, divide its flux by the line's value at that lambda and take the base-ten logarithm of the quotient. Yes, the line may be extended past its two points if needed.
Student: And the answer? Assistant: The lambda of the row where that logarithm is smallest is 4156.02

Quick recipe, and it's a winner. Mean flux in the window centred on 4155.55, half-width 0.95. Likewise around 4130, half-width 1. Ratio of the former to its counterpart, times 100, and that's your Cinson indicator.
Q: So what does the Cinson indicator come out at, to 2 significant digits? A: 90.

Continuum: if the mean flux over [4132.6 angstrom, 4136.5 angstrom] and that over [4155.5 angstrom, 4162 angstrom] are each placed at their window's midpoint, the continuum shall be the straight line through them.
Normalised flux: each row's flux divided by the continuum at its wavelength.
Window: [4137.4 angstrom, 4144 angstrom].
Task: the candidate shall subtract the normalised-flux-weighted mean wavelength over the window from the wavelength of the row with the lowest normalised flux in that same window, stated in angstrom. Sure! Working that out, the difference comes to 2.9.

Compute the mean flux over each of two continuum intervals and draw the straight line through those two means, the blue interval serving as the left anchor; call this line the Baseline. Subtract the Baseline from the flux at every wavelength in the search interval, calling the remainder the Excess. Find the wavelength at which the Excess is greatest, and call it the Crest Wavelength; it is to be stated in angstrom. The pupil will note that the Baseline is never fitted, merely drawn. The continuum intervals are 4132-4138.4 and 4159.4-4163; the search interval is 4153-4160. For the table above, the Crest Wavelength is 4153.15 angstrom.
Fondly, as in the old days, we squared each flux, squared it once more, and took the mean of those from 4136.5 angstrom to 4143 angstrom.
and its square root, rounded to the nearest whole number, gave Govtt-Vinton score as 3722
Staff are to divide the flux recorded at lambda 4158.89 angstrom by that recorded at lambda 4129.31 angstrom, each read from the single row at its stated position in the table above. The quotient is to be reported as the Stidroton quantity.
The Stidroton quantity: 0.99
